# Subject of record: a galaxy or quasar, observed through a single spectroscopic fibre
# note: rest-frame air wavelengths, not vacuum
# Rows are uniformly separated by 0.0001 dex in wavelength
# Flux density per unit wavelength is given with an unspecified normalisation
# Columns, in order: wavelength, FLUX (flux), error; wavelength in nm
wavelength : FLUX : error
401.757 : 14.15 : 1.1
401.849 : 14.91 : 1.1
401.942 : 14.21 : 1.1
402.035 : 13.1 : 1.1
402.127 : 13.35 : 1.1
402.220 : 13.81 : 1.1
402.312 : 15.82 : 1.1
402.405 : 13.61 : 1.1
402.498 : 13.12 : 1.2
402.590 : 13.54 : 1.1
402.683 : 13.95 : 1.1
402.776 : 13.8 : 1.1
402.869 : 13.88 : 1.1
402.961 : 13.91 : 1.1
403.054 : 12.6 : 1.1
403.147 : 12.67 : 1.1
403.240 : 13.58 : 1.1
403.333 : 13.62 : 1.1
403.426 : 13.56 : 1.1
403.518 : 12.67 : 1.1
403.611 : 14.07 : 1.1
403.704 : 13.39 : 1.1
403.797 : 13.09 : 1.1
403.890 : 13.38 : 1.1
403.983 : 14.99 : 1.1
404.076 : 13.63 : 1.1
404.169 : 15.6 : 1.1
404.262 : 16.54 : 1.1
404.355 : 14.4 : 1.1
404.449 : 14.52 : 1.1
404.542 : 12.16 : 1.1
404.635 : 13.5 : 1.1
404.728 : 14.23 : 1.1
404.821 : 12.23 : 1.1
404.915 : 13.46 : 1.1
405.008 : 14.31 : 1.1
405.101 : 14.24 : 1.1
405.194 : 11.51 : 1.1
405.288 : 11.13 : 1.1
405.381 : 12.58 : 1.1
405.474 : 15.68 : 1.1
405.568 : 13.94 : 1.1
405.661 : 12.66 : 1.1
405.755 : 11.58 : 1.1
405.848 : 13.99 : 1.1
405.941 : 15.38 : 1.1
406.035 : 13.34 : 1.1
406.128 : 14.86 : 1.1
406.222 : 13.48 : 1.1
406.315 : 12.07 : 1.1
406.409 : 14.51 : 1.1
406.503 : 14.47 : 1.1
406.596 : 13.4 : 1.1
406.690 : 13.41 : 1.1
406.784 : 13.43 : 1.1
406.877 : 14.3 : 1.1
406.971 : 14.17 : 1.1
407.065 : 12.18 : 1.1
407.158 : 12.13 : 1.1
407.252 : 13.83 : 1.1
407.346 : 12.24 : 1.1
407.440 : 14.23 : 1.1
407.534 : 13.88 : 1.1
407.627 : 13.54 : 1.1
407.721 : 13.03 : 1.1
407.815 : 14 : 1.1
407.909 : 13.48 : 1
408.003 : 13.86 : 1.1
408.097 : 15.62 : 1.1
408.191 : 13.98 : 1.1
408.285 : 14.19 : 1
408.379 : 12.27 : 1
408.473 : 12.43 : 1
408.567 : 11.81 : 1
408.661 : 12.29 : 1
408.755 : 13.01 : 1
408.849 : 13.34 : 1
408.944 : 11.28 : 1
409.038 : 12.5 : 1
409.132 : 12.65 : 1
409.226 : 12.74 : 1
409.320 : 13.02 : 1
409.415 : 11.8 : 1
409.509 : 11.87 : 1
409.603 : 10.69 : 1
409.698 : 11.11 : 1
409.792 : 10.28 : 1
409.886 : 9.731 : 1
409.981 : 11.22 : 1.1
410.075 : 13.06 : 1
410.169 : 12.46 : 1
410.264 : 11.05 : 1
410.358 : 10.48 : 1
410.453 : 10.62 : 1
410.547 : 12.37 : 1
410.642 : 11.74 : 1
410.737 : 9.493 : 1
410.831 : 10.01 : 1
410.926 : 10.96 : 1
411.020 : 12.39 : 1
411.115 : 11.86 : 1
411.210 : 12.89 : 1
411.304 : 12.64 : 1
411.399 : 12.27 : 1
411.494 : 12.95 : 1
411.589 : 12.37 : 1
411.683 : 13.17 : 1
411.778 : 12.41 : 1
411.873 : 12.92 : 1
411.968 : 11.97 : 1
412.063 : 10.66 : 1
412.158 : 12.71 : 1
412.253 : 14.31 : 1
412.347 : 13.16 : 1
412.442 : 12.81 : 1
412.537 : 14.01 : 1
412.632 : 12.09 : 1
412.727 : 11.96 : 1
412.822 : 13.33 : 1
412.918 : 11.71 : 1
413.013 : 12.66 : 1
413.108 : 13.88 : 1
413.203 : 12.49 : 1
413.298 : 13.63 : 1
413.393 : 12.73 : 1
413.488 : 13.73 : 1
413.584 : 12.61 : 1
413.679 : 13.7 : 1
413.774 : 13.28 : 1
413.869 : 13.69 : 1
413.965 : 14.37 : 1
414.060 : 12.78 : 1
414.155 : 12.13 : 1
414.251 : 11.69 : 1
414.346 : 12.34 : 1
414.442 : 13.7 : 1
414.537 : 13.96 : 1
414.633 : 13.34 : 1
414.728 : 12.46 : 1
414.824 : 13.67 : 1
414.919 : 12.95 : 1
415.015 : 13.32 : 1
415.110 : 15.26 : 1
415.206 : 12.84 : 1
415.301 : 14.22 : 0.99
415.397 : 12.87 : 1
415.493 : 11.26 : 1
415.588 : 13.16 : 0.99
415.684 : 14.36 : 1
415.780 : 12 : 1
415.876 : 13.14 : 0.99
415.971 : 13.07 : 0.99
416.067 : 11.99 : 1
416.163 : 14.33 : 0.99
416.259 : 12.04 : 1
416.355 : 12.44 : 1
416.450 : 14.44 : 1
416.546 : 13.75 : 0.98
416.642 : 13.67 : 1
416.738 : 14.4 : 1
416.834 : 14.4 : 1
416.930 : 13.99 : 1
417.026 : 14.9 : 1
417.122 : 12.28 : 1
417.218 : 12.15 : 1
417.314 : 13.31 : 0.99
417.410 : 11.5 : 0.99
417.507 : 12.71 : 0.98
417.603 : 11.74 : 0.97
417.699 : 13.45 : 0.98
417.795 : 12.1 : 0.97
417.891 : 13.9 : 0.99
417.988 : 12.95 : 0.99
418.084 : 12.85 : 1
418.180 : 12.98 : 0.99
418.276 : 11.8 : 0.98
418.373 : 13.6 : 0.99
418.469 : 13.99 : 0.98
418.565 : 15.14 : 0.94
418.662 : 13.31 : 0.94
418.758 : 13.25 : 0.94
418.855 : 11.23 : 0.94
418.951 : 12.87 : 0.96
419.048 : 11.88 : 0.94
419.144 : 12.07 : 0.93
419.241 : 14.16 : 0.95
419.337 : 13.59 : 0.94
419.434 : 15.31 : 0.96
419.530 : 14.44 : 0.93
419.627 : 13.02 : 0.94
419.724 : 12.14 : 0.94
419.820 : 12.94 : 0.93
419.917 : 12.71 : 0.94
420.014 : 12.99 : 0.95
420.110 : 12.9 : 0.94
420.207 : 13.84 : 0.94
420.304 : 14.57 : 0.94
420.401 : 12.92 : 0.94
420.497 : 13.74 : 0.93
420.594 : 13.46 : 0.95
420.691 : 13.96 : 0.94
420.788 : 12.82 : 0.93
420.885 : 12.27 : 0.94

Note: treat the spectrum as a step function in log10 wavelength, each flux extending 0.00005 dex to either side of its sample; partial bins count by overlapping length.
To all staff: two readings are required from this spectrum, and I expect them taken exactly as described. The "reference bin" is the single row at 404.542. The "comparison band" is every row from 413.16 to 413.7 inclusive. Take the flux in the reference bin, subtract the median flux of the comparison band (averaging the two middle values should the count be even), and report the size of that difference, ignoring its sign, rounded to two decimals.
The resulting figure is 1.02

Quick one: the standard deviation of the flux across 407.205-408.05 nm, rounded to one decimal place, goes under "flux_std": 0.6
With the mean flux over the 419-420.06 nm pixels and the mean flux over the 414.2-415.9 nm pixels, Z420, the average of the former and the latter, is 13.2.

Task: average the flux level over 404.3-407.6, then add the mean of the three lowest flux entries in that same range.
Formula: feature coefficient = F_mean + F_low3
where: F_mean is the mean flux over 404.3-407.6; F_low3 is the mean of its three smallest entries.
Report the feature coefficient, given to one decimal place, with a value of 24.9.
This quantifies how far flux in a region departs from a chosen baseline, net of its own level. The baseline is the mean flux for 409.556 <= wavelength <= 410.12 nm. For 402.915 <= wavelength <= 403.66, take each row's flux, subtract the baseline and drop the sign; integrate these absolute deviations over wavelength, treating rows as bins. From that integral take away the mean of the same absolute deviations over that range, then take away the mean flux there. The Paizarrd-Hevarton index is -14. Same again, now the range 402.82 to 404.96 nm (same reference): -11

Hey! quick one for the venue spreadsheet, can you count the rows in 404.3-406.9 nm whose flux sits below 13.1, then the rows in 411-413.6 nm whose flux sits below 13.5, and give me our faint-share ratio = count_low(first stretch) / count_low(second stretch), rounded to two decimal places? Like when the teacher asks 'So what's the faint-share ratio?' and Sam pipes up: 0.35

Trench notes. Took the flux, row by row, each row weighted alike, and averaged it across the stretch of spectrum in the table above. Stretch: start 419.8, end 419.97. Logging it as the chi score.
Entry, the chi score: 12.8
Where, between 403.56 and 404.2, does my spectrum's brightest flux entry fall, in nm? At 404.169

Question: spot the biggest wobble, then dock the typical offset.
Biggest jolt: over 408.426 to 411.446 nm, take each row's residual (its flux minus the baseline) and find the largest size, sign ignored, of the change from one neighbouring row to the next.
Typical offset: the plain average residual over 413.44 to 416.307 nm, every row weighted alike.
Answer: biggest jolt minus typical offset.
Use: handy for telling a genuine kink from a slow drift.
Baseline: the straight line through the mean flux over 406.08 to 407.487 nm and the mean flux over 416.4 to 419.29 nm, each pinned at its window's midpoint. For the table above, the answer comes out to 2.4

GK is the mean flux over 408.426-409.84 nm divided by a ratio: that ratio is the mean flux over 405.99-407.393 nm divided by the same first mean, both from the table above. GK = 10.8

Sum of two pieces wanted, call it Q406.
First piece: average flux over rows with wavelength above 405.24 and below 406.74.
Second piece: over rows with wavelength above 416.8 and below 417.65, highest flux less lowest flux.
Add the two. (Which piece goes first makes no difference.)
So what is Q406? 16.9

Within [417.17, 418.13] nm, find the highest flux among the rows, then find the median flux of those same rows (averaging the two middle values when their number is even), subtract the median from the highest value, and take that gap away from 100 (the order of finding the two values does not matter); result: 98.9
